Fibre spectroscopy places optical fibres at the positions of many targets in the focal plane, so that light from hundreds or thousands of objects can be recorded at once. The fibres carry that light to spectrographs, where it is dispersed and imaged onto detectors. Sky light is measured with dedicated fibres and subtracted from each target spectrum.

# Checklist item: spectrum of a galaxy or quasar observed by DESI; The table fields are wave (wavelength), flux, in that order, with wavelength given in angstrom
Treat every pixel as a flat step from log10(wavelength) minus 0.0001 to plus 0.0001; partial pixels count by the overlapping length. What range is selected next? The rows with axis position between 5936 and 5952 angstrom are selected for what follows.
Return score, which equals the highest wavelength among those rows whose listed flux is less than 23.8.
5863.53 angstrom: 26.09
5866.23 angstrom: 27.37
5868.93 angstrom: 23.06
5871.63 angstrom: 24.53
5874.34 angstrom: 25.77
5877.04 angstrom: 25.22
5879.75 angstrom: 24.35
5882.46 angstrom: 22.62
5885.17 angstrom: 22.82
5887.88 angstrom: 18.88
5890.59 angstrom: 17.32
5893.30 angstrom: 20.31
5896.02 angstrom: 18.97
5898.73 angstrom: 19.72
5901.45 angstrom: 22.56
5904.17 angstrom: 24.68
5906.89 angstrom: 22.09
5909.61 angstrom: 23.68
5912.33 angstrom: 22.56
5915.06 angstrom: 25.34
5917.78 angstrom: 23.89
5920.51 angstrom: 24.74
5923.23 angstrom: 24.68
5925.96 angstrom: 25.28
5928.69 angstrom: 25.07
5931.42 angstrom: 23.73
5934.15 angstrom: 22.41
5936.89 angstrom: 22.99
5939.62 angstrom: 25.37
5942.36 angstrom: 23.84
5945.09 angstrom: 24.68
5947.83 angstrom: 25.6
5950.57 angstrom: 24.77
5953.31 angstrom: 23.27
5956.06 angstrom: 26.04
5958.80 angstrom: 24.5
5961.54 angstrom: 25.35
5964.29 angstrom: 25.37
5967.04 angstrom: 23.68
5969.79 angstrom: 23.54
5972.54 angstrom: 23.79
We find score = 5936.89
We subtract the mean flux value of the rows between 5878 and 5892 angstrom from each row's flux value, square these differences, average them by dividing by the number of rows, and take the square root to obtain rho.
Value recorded 2.65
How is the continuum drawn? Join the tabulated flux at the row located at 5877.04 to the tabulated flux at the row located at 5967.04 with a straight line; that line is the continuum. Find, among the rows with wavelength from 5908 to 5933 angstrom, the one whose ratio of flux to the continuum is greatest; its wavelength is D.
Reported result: 5925.96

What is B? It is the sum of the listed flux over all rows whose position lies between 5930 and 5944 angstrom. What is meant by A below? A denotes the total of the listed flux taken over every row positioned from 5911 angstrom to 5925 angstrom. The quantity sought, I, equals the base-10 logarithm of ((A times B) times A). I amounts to 6.24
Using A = 121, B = 118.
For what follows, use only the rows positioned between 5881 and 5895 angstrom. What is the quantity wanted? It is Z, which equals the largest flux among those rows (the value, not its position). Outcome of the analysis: 22.82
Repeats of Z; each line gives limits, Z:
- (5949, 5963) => 26.04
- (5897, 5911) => 24.68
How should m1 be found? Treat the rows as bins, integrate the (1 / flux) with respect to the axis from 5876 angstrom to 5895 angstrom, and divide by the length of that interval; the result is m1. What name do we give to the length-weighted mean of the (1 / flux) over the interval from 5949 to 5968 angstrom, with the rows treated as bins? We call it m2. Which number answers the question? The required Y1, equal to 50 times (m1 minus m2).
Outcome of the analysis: 0.34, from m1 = 0.0472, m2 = 0.0405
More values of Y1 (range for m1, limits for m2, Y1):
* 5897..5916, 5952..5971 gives 0.17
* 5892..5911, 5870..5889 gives 0.17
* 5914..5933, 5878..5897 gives -0.40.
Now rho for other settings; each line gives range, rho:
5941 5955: 0.81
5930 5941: 1.11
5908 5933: 0.87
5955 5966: 0.55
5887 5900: 1.01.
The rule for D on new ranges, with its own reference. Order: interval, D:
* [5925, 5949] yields 5947.83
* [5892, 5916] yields 5915.06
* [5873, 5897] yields 5874.34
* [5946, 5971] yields 5956.06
